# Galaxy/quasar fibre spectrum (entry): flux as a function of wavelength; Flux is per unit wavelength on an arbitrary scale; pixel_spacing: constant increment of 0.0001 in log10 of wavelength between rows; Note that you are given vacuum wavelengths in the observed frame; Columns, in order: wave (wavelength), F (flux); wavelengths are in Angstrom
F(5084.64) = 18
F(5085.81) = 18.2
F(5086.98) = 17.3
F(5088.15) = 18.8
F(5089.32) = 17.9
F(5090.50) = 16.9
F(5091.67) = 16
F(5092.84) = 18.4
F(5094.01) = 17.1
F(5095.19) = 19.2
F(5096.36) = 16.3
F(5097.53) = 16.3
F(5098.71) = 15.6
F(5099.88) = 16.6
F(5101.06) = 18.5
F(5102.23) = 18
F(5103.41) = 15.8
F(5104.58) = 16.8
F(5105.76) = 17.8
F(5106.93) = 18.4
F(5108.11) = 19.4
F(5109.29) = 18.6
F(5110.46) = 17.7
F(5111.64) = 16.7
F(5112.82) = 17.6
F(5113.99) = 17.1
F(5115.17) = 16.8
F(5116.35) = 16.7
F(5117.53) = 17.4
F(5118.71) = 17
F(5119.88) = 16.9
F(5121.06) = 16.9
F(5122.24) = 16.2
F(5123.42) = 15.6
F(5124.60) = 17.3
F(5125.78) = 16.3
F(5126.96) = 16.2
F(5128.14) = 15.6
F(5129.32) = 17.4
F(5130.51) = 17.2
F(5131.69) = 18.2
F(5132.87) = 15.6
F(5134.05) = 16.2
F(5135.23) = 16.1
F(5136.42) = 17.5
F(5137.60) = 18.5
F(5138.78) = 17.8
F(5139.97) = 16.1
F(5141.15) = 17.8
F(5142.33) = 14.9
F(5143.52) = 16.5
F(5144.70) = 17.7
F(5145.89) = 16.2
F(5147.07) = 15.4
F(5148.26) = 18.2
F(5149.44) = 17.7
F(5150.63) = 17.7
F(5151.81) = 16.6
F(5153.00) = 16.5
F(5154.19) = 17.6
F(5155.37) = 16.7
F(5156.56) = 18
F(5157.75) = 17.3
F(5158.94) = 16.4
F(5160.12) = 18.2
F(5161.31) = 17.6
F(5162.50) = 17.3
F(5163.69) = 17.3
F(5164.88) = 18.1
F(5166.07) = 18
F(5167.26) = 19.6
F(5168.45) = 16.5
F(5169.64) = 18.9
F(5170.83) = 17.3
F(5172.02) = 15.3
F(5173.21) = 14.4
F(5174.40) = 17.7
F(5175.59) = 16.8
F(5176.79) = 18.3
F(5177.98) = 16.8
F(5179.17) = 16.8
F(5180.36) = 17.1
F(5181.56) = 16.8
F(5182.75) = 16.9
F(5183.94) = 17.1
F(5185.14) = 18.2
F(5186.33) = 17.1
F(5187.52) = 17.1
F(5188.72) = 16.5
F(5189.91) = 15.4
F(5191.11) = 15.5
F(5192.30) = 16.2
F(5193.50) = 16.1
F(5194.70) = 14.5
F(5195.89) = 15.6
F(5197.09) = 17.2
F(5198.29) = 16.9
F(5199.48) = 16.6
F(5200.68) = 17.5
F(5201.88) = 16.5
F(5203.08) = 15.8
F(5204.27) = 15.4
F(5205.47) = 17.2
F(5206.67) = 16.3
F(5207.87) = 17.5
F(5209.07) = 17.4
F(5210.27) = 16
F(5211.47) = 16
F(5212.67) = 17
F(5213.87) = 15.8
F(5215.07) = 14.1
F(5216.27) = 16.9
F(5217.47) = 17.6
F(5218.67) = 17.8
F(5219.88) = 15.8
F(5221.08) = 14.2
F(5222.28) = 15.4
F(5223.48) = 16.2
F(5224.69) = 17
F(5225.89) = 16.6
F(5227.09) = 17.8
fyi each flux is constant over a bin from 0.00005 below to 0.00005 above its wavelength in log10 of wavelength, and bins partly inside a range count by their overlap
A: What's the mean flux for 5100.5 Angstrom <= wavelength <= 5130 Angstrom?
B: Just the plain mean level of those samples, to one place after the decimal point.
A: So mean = 17.1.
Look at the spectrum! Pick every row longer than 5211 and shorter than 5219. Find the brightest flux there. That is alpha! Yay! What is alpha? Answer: 17.8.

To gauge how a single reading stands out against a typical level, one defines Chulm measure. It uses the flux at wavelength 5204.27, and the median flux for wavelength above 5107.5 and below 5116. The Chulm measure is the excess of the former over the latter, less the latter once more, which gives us -19.8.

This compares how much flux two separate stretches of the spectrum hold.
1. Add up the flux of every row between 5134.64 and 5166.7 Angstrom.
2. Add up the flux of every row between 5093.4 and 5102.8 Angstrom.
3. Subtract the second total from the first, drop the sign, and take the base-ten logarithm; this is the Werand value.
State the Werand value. 2.51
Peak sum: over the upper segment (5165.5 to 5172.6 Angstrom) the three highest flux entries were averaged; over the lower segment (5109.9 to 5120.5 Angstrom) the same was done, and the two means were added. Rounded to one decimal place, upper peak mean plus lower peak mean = 36.4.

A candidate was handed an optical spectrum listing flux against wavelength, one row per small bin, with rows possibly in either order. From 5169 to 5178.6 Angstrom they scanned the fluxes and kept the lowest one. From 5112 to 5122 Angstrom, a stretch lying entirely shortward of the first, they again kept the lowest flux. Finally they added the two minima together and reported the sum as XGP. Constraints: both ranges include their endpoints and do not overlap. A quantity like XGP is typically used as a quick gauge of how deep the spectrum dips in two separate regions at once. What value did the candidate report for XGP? 31.1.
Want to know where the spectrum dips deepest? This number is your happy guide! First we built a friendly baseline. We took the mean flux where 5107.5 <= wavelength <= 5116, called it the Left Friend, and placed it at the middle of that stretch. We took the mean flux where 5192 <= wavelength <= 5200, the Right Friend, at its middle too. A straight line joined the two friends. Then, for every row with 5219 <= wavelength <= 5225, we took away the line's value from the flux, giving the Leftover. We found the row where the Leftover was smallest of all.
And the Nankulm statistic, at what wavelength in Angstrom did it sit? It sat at 5221.08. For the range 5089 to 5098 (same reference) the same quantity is 5091.67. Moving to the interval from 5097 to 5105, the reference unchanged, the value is 5098.71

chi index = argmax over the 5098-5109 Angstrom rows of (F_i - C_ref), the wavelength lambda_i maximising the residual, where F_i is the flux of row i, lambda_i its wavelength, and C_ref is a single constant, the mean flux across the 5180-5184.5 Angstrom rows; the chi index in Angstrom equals 5108.11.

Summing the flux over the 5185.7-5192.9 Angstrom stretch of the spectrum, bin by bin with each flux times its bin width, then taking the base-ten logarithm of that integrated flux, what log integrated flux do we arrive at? 2.07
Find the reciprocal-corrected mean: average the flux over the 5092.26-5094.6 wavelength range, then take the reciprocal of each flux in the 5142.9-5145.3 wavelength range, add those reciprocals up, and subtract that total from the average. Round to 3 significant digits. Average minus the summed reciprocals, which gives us 17.6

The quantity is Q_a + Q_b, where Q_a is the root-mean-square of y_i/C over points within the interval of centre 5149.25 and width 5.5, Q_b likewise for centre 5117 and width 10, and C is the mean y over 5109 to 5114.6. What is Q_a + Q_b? 1.95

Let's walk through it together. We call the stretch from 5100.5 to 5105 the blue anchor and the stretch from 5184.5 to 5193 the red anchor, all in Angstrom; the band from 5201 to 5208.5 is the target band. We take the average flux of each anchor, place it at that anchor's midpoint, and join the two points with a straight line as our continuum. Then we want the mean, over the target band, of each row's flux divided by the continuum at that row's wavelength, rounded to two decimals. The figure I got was 1.00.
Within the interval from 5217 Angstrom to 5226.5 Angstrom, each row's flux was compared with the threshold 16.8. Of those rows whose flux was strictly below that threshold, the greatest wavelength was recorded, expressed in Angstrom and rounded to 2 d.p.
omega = 5225.89 Angstrom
